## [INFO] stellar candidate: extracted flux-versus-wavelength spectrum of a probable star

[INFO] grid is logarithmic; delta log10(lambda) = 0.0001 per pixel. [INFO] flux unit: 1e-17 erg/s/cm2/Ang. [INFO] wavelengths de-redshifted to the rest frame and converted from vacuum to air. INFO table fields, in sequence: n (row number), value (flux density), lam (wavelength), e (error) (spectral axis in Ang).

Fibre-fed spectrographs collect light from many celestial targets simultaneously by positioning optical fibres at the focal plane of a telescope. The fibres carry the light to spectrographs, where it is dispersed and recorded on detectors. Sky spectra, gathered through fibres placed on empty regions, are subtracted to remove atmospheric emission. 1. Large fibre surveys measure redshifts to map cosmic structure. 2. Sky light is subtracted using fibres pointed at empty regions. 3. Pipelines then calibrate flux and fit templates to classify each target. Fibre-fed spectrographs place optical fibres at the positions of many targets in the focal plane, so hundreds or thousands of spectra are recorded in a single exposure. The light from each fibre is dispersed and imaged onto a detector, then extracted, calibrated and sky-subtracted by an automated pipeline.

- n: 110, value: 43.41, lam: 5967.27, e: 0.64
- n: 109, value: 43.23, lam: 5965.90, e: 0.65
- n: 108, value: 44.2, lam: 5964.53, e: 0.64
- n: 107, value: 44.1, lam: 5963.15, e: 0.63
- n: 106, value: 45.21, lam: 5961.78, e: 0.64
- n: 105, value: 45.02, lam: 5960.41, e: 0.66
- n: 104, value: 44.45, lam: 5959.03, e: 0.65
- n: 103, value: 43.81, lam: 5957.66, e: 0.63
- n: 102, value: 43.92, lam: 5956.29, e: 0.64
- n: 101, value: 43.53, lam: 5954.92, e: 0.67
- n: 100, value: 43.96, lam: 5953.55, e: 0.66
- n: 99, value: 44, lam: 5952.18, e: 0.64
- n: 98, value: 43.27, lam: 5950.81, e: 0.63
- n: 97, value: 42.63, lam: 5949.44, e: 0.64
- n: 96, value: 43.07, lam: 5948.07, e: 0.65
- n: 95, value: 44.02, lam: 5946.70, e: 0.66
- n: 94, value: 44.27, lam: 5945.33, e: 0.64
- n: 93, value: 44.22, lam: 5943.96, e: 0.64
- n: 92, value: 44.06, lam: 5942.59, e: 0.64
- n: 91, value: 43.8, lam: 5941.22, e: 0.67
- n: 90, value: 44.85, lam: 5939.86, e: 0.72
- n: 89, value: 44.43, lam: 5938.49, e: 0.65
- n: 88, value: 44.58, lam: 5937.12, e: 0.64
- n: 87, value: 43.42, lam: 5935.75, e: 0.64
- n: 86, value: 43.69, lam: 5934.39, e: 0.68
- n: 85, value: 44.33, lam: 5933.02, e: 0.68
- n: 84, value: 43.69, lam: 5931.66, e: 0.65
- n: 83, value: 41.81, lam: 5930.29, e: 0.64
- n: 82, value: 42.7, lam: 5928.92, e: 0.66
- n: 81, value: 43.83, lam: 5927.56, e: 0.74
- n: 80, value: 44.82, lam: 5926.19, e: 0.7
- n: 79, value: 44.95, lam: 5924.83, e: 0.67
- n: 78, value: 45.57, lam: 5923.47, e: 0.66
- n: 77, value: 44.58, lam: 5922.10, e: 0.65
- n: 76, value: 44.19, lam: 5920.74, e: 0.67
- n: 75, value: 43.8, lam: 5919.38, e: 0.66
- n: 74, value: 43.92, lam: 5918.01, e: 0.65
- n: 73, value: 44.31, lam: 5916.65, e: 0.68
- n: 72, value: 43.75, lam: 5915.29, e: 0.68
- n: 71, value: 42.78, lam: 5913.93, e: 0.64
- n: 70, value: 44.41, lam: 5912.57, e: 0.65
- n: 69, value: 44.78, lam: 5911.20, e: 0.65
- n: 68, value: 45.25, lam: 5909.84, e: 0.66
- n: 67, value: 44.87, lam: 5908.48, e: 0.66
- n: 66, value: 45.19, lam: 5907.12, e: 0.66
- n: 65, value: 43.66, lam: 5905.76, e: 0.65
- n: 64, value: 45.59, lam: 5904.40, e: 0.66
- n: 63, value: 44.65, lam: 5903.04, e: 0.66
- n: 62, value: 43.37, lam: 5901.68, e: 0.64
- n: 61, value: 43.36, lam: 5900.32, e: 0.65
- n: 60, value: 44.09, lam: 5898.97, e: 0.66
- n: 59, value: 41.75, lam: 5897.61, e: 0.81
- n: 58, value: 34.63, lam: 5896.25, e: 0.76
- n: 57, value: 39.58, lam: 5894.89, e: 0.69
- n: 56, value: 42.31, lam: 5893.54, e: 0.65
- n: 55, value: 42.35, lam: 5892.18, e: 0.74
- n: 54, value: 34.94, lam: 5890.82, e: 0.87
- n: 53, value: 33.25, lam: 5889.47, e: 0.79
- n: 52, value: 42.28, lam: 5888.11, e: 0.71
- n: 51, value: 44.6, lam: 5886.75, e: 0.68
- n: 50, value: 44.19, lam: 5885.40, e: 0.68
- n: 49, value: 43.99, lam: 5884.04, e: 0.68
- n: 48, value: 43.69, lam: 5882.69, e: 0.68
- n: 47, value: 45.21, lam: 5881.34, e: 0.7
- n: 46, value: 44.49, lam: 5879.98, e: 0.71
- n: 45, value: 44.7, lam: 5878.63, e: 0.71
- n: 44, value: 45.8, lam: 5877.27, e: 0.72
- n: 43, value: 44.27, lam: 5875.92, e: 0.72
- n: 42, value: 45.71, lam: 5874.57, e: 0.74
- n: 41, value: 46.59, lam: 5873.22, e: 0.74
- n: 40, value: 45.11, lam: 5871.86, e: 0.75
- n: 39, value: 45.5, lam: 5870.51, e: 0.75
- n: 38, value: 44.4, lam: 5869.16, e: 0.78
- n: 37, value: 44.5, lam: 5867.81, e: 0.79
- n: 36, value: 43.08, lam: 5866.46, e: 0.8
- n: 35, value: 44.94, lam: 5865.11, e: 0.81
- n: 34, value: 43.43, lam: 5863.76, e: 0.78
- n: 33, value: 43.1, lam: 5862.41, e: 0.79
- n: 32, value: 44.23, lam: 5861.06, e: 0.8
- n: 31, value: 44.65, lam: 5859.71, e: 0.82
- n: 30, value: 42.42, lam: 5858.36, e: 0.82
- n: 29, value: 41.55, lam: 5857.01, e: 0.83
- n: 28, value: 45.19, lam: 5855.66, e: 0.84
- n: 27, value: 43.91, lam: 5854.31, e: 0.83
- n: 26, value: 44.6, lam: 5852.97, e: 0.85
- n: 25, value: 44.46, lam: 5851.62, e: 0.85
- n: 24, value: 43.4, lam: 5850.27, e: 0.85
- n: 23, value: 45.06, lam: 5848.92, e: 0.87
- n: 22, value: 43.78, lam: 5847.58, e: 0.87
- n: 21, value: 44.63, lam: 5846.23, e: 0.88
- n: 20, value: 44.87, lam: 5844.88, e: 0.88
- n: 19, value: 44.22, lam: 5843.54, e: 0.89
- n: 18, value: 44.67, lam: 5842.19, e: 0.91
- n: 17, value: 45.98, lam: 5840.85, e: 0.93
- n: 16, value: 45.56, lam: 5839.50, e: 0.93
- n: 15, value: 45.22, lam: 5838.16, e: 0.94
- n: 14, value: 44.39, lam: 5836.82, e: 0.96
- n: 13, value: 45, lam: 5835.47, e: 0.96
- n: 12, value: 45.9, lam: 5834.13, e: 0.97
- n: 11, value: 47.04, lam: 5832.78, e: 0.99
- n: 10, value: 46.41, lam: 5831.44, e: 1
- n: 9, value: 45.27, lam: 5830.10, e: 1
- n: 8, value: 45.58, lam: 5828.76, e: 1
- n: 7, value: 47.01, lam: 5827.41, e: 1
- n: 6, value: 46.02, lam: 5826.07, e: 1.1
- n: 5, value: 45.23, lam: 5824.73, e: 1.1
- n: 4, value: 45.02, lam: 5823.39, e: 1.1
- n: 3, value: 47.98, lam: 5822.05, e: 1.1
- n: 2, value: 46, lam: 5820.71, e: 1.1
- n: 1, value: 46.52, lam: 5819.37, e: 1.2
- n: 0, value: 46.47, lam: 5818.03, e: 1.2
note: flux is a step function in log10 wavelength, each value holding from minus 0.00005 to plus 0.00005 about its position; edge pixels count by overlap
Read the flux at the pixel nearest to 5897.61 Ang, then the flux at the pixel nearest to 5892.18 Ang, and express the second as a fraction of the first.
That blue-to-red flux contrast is 1.01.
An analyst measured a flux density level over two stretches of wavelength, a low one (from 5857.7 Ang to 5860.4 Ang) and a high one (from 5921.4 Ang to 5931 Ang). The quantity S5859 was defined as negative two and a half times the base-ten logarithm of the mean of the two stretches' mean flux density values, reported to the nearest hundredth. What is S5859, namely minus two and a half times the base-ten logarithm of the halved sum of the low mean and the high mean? -4.10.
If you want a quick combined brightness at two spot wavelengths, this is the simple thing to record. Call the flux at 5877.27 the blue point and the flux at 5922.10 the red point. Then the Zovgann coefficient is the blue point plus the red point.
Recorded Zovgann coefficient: 90.4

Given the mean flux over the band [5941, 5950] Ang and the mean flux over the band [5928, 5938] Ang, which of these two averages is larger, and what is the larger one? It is 43.7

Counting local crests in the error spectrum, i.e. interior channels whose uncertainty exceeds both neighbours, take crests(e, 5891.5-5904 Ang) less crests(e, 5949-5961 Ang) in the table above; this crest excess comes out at 0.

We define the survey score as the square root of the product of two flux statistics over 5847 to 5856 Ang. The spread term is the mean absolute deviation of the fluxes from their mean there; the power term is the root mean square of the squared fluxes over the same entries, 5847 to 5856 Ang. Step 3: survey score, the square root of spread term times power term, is 33.0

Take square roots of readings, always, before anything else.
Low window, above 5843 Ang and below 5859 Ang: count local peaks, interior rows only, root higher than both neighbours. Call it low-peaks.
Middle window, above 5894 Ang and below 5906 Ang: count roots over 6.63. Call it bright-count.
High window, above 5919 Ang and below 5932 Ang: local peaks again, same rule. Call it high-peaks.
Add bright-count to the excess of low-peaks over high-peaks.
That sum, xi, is 6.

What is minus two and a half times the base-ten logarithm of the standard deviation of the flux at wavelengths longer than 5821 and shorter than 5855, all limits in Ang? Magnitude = -0.1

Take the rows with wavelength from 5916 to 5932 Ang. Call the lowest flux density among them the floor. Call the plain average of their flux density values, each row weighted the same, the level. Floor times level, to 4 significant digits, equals 1840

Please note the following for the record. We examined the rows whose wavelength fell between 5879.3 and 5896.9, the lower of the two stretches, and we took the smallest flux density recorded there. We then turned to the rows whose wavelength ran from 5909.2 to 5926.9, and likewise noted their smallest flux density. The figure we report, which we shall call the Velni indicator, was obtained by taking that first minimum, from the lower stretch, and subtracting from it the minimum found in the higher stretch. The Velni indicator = -9.5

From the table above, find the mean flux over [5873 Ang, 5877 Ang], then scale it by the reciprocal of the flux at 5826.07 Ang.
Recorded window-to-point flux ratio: 0.989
